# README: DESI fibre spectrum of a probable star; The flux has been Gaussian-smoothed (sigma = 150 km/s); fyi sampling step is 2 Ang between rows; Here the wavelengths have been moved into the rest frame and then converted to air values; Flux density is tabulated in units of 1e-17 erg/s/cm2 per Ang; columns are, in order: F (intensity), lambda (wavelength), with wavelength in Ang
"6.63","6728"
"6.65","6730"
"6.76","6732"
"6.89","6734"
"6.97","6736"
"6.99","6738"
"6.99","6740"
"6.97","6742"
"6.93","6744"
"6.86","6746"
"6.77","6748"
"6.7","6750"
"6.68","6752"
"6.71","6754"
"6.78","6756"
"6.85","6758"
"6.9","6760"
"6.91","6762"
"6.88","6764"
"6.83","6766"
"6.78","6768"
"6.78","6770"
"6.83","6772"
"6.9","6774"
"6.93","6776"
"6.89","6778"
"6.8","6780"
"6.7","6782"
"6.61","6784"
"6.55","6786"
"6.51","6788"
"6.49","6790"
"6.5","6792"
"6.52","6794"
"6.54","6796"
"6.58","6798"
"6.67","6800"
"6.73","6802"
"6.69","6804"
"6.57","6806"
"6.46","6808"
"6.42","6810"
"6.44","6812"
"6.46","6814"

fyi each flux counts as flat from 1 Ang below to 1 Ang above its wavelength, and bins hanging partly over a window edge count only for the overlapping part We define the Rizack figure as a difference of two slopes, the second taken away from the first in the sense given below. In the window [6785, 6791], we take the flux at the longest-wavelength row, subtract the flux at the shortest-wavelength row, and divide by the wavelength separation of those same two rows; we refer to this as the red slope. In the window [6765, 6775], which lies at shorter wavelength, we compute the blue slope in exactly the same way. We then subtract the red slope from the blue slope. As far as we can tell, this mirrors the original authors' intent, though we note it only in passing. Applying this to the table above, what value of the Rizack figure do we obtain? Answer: 0.024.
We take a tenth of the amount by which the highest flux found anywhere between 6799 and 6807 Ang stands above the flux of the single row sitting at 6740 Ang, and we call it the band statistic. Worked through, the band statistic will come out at -0.03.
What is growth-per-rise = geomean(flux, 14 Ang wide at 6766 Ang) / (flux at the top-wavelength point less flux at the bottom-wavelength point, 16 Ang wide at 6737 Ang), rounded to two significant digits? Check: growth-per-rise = 24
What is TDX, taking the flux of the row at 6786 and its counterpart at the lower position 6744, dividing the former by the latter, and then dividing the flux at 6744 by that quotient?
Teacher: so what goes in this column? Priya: 7.33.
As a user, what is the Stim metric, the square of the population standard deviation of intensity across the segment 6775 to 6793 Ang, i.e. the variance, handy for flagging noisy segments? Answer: 0.0265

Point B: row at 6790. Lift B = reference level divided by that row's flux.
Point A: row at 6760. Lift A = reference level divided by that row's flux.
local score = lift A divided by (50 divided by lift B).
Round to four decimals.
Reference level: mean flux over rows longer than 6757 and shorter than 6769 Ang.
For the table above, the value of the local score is 0.0210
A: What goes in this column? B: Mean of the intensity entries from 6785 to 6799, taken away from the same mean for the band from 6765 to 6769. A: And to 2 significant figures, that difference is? 0.28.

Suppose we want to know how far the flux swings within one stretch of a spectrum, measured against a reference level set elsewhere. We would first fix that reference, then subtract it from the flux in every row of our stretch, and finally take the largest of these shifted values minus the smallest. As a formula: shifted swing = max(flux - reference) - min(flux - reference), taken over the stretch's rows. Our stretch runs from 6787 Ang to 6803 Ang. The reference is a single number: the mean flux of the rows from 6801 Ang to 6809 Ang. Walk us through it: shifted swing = 0.24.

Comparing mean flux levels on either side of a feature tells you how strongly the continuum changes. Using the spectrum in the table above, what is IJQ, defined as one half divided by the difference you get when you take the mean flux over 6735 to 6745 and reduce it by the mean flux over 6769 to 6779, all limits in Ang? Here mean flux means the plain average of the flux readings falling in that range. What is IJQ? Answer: 5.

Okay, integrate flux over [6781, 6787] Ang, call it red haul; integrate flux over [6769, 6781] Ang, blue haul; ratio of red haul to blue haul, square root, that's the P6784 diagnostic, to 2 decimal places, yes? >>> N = 0.69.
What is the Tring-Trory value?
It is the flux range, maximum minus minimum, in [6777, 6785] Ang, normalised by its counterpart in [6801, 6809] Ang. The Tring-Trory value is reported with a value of 1.0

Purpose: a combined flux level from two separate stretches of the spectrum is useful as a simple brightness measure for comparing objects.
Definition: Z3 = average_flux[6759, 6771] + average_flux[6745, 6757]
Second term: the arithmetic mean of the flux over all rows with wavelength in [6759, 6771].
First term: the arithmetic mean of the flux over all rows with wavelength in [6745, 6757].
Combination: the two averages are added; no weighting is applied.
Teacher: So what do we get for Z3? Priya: 13.6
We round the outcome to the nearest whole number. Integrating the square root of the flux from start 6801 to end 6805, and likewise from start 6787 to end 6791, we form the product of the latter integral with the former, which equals 106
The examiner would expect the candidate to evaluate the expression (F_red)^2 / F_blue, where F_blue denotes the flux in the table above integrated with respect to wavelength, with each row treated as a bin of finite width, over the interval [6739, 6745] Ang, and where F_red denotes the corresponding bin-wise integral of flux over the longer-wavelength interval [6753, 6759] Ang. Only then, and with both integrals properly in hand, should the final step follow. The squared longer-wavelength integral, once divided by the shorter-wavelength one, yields 39.6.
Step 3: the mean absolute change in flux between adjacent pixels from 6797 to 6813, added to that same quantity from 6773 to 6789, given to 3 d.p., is 0.133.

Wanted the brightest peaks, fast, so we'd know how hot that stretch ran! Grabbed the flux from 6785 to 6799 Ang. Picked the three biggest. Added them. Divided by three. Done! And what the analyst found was 6.56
